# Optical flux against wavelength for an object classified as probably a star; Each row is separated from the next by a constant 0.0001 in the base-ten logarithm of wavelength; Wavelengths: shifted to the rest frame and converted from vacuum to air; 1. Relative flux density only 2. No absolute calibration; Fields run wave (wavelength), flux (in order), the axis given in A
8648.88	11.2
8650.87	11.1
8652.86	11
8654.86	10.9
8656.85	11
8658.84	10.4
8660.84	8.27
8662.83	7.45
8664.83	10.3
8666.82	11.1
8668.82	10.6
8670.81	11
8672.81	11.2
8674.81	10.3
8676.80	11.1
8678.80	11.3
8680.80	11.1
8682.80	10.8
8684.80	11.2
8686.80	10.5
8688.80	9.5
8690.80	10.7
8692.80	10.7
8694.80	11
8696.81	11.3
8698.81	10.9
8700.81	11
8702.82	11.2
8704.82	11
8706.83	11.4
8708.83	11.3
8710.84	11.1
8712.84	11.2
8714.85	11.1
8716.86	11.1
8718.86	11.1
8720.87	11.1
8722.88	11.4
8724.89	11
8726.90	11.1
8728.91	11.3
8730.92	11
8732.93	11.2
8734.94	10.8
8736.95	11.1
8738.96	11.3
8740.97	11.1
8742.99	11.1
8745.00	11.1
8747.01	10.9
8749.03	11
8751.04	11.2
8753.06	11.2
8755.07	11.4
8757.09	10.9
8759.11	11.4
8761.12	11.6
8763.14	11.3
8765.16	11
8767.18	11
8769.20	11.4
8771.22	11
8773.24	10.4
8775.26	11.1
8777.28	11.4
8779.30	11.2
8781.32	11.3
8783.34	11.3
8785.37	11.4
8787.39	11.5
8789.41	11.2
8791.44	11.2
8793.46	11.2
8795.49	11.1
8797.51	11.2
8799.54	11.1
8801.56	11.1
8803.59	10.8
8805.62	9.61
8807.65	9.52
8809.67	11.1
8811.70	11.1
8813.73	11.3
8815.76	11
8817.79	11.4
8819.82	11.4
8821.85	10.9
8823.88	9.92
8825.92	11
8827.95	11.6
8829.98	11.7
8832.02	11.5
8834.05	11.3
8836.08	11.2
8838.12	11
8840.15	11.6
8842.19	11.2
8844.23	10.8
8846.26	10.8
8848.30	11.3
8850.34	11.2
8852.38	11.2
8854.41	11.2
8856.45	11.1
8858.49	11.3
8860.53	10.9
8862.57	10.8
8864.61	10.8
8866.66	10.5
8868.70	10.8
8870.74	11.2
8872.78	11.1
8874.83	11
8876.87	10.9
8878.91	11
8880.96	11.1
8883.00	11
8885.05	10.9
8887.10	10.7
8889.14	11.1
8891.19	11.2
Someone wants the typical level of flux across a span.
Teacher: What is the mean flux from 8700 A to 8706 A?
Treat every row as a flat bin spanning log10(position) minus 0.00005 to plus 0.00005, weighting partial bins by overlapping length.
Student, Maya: 11.1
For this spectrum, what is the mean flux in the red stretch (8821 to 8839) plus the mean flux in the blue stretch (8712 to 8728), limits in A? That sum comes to 22.3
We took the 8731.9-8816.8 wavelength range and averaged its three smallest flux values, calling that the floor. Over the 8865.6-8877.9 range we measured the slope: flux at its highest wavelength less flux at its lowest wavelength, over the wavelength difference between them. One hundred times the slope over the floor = 0.398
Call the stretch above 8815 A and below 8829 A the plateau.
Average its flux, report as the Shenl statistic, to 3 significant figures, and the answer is 11.0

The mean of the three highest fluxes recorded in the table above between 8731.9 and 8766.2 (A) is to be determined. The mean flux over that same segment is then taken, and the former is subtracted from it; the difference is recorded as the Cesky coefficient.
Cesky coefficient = -0.31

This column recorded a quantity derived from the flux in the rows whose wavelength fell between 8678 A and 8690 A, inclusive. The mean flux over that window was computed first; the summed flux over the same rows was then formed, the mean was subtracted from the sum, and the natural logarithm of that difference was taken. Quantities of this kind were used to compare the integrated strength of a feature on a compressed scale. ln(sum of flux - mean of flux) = 4.0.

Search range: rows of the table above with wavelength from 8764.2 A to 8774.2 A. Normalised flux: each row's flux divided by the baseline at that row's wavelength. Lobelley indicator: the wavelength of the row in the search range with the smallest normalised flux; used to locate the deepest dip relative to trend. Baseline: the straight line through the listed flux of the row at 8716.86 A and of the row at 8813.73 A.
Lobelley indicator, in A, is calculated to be 8773.24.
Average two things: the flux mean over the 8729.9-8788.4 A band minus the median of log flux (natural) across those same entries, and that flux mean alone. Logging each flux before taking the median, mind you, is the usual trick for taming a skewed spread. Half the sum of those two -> 10.0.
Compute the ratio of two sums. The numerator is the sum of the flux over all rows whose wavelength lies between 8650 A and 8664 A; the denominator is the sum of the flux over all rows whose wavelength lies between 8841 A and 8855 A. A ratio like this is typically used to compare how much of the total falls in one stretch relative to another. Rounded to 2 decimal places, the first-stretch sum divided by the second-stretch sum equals 0.90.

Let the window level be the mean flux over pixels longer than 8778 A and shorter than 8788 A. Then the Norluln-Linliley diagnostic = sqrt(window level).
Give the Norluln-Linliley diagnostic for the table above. 3.367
